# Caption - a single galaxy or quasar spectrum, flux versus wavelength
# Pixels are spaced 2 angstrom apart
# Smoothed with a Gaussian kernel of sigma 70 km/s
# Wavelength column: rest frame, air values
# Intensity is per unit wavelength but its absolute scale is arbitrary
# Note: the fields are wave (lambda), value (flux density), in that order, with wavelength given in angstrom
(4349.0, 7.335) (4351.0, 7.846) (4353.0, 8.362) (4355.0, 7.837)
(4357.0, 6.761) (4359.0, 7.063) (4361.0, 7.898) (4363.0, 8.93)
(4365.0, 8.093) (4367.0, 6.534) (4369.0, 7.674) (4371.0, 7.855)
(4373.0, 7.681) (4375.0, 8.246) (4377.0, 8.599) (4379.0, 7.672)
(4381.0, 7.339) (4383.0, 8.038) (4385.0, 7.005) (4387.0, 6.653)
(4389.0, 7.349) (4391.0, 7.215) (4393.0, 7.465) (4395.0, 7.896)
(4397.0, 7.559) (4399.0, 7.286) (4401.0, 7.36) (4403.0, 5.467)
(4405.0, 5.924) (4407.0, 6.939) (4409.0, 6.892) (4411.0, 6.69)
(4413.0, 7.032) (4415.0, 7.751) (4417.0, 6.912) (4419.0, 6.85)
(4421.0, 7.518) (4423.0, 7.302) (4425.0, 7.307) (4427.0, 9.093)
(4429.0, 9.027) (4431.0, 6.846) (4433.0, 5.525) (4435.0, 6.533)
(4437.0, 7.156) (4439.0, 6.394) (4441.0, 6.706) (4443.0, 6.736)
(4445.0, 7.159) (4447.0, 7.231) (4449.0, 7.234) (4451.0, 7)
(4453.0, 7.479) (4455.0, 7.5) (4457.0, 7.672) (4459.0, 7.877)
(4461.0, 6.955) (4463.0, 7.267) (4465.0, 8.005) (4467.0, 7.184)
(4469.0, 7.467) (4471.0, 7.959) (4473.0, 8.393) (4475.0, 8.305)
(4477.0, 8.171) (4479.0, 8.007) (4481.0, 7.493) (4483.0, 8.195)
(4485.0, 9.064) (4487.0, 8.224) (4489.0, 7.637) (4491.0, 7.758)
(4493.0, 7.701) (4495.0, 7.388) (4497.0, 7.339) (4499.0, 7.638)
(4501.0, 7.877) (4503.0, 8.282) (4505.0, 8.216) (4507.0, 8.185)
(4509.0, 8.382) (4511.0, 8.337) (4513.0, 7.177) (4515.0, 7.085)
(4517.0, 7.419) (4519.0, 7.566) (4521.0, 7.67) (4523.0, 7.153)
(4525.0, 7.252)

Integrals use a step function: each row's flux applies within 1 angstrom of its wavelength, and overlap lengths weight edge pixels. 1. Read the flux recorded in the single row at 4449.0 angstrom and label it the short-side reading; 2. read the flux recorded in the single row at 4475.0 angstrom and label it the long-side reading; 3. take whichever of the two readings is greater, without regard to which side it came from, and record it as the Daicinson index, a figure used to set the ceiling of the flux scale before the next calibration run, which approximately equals 8.3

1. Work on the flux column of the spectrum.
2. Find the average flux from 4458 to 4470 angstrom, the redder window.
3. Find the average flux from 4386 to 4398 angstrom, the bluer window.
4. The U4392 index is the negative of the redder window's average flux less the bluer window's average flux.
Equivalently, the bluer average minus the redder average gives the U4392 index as -0.10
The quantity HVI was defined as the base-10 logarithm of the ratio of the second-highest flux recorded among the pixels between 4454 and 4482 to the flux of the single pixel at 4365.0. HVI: 0.011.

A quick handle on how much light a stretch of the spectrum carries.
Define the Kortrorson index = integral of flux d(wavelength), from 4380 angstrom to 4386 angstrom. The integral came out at 44.8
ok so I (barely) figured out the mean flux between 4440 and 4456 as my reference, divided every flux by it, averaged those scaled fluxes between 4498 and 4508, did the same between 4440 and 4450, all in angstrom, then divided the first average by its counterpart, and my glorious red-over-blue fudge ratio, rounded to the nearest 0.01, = 1.15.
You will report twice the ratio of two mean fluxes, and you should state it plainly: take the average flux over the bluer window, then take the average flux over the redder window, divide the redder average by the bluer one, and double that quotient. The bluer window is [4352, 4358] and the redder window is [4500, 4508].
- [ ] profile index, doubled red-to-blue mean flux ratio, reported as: 2.13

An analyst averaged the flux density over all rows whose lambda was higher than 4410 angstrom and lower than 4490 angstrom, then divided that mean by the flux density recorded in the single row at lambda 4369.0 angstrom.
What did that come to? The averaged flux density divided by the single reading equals 0.97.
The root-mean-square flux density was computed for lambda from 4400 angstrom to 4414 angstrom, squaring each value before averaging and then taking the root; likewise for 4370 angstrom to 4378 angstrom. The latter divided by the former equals 1.22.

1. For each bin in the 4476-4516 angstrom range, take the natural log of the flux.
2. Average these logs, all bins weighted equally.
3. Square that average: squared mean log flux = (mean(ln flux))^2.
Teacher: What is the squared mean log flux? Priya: 4.27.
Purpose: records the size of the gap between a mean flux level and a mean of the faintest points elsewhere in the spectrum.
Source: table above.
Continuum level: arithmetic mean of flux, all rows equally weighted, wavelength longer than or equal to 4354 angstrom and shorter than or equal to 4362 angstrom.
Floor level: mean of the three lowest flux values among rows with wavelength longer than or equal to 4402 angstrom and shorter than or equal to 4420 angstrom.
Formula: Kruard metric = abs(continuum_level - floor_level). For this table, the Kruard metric 1.4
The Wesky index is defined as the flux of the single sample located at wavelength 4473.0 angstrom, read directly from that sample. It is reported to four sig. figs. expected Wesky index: 8.393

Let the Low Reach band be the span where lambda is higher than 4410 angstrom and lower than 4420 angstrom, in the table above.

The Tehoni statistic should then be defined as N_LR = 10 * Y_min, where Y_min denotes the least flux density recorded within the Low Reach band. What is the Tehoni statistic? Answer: 67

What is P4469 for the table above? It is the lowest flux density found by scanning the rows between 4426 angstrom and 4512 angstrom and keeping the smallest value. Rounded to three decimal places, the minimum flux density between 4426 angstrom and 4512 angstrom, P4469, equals 5.525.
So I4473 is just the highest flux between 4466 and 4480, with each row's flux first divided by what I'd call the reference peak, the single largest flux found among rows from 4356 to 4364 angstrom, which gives 0.94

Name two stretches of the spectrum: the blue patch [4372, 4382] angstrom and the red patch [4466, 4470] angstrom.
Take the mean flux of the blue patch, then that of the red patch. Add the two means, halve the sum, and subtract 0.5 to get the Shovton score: 7.1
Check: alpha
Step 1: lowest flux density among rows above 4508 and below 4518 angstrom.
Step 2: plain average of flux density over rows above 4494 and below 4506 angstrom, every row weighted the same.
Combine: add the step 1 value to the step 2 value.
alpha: 14.9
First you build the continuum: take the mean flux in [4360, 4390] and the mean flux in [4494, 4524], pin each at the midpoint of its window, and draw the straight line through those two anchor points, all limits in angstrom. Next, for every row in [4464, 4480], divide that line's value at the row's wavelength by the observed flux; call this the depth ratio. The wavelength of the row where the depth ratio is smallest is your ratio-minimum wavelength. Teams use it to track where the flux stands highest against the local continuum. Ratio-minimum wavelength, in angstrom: 4473.0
